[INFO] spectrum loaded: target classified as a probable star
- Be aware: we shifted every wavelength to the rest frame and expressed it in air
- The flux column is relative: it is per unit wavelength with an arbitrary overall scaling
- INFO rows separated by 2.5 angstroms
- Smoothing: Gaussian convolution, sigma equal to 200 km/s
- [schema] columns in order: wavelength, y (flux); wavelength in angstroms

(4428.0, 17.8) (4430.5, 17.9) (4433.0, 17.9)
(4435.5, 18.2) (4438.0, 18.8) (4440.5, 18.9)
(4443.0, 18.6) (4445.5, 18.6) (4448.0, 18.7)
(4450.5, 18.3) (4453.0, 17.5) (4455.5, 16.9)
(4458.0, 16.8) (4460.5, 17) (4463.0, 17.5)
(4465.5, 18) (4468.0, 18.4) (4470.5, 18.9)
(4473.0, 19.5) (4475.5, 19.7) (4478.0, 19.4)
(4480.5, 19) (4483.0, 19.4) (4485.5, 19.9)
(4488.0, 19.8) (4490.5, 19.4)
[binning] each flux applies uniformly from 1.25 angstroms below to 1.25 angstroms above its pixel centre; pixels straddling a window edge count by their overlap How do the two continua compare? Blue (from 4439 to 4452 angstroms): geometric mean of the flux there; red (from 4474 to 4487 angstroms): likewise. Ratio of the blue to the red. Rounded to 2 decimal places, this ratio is 0.96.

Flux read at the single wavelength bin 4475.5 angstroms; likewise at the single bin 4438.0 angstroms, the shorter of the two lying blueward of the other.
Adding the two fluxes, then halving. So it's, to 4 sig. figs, 19.25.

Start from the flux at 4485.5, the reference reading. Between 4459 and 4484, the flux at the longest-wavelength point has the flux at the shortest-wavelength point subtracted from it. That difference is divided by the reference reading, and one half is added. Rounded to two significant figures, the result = 0.62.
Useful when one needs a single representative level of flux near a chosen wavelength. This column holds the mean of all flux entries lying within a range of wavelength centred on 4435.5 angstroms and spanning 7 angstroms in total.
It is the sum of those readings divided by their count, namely 18.3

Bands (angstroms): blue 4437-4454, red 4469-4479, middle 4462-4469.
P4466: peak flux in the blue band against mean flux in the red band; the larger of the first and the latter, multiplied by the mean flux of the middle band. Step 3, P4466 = 348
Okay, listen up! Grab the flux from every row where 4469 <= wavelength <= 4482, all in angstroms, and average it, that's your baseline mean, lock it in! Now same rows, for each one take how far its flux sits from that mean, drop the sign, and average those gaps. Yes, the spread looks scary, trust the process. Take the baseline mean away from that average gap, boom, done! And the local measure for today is -19.0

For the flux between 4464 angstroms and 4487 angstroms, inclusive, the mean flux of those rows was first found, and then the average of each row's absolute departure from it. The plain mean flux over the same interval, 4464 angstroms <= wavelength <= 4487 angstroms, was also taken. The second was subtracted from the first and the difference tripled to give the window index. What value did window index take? -56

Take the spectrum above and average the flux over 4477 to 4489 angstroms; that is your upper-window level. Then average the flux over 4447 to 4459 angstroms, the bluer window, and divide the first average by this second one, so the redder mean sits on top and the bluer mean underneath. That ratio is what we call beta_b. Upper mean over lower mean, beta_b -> 1.105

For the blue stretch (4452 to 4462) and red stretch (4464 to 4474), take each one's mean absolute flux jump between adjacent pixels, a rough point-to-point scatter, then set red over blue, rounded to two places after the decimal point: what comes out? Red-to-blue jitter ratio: 1.67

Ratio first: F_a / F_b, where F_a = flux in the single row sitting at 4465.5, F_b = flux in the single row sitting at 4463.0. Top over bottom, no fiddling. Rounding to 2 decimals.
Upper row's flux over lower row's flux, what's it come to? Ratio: 1.03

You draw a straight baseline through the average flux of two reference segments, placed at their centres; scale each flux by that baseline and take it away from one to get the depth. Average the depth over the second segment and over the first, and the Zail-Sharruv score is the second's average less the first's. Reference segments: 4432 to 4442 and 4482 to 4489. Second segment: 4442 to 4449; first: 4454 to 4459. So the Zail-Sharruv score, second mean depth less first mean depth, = -0.11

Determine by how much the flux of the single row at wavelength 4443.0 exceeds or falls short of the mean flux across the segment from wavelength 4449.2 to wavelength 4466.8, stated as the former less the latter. 1.2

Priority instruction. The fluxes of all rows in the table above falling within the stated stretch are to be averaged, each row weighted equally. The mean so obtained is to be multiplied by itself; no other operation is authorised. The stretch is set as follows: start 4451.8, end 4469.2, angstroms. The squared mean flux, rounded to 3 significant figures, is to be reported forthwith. 304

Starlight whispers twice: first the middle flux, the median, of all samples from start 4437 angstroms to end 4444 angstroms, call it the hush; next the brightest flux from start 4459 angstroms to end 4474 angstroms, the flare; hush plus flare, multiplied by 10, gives 383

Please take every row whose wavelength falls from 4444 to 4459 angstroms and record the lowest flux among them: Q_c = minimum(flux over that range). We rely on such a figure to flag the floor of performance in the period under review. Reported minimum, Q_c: 16.8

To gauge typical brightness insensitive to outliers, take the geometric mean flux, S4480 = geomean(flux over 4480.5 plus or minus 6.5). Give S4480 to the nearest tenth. 19.5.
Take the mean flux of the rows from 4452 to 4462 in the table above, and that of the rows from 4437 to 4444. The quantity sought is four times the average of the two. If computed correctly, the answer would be 72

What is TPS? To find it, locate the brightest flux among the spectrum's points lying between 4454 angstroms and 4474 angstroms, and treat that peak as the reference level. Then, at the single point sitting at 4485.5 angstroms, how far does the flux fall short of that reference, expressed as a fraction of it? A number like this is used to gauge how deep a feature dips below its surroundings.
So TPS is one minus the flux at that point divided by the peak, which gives -0.021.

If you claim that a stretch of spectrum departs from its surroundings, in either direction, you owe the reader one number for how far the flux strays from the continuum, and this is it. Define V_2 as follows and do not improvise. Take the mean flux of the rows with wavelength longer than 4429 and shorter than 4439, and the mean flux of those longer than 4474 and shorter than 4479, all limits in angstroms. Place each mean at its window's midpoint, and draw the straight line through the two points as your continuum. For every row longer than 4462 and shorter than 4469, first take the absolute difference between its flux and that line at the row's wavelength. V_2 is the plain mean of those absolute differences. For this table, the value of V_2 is 1.2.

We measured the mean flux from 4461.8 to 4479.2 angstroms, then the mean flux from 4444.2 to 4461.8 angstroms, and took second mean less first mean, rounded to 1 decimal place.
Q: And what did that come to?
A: -1.1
